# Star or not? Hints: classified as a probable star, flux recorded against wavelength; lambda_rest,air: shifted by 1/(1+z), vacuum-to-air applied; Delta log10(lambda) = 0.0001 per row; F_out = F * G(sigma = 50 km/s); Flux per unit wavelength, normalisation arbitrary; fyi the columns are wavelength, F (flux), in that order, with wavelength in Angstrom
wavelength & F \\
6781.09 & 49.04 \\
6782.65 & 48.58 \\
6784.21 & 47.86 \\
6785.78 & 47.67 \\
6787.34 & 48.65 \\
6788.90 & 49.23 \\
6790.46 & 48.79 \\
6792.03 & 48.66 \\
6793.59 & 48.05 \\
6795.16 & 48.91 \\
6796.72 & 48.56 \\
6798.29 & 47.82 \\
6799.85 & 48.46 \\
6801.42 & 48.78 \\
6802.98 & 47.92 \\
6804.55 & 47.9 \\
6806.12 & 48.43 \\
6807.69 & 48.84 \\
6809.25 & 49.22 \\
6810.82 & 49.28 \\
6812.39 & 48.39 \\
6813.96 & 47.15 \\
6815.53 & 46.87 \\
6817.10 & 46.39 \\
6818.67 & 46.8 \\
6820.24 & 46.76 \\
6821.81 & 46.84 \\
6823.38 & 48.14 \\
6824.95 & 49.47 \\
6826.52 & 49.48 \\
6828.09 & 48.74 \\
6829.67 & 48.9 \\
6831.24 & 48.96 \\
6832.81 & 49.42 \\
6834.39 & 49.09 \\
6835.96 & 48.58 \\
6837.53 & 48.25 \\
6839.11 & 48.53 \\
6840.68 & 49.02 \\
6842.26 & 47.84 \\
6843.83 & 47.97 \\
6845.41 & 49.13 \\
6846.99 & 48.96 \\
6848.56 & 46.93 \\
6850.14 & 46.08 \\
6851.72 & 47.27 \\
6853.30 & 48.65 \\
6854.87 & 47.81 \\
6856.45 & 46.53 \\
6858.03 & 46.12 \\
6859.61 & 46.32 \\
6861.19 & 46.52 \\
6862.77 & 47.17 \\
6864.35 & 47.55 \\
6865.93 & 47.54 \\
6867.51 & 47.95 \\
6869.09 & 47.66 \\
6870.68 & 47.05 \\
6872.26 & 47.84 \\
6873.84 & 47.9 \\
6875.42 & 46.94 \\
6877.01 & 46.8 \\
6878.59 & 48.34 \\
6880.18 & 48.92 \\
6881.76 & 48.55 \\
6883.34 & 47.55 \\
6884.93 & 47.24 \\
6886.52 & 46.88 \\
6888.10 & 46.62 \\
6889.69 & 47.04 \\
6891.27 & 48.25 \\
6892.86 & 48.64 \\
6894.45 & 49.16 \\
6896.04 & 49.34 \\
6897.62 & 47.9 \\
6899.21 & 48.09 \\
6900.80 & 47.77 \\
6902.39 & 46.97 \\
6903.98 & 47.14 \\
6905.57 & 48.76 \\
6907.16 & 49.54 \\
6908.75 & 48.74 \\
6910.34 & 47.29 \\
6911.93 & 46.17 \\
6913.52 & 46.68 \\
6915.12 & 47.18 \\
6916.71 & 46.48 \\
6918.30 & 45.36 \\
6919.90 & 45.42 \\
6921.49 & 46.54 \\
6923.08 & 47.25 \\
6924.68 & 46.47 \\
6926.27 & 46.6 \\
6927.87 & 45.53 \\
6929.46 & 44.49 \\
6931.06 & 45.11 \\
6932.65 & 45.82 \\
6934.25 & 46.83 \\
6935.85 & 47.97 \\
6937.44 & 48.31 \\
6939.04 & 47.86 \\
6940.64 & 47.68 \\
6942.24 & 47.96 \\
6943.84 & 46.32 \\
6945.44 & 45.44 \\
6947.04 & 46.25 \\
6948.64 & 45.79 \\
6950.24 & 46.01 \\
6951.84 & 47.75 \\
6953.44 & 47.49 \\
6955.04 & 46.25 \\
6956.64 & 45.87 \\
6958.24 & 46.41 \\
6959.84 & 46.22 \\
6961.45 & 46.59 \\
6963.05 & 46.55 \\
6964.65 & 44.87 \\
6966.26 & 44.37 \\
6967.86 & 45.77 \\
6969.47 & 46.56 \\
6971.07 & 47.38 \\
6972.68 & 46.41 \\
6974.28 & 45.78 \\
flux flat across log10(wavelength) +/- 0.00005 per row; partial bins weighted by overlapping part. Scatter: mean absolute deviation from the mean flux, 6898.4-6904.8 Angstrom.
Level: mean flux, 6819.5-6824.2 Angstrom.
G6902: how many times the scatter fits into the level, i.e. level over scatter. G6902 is 108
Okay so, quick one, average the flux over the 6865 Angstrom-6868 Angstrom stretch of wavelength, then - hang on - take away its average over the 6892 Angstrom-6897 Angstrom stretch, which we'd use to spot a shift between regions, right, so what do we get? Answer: -1.3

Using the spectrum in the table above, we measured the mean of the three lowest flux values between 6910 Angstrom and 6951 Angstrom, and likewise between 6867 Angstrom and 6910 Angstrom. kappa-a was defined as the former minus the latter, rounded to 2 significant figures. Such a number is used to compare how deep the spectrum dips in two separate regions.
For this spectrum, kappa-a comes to -1.8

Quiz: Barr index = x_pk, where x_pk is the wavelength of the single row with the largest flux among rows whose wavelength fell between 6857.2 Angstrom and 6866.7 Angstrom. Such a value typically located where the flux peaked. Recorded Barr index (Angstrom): 6864.35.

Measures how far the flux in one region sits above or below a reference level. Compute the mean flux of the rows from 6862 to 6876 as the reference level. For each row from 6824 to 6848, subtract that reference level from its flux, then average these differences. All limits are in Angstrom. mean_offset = 1.3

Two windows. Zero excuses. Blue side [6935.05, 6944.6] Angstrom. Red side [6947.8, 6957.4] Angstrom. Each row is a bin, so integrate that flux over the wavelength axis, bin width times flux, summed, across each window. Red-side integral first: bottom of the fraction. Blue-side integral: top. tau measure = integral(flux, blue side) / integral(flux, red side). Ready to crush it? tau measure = 1.02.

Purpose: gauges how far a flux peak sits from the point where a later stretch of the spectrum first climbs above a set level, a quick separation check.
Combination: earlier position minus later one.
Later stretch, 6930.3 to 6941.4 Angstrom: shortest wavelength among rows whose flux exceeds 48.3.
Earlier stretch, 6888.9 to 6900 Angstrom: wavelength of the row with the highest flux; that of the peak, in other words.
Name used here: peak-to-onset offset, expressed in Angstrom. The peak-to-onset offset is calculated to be -41.4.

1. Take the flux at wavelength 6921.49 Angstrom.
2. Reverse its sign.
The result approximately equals -46.5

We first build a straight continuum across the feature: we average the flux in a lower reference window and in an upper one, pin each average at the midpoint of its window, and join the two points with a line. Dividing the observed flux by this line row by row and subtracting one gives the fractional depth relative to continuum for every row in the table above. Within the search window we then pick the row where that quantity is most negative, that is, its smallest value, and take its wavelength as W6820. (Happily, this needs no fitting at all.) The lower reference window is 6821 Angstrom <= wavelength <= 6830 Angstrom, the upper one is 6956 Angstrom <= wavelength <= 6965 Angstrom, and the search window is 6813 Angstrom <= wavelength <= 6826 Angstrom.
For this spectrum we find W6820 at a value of 6817.10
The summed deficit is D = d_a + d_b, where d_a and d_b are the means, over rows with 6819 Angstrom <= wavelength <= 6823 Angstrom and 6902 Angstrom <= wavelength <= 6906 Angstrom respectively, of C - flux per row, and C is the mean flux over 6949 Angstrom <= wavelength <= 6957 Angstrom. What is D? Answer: -1.1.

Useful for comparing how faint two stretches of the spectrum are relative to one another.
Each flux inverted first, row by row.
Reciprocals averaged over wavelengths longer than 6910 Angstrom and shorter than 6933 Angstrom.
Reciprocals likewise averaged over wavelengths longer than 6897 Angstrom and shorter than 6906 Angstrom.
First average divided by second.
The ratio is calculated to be 1.04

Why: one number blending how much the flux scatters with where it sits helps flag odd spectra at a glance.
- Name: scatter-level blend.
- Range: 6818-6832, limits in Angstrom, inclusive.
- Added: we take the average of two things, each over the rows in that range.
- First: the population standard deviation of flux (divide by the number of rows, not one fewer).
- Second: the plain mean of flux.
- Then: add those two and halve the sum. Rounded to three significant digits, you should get 24.7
